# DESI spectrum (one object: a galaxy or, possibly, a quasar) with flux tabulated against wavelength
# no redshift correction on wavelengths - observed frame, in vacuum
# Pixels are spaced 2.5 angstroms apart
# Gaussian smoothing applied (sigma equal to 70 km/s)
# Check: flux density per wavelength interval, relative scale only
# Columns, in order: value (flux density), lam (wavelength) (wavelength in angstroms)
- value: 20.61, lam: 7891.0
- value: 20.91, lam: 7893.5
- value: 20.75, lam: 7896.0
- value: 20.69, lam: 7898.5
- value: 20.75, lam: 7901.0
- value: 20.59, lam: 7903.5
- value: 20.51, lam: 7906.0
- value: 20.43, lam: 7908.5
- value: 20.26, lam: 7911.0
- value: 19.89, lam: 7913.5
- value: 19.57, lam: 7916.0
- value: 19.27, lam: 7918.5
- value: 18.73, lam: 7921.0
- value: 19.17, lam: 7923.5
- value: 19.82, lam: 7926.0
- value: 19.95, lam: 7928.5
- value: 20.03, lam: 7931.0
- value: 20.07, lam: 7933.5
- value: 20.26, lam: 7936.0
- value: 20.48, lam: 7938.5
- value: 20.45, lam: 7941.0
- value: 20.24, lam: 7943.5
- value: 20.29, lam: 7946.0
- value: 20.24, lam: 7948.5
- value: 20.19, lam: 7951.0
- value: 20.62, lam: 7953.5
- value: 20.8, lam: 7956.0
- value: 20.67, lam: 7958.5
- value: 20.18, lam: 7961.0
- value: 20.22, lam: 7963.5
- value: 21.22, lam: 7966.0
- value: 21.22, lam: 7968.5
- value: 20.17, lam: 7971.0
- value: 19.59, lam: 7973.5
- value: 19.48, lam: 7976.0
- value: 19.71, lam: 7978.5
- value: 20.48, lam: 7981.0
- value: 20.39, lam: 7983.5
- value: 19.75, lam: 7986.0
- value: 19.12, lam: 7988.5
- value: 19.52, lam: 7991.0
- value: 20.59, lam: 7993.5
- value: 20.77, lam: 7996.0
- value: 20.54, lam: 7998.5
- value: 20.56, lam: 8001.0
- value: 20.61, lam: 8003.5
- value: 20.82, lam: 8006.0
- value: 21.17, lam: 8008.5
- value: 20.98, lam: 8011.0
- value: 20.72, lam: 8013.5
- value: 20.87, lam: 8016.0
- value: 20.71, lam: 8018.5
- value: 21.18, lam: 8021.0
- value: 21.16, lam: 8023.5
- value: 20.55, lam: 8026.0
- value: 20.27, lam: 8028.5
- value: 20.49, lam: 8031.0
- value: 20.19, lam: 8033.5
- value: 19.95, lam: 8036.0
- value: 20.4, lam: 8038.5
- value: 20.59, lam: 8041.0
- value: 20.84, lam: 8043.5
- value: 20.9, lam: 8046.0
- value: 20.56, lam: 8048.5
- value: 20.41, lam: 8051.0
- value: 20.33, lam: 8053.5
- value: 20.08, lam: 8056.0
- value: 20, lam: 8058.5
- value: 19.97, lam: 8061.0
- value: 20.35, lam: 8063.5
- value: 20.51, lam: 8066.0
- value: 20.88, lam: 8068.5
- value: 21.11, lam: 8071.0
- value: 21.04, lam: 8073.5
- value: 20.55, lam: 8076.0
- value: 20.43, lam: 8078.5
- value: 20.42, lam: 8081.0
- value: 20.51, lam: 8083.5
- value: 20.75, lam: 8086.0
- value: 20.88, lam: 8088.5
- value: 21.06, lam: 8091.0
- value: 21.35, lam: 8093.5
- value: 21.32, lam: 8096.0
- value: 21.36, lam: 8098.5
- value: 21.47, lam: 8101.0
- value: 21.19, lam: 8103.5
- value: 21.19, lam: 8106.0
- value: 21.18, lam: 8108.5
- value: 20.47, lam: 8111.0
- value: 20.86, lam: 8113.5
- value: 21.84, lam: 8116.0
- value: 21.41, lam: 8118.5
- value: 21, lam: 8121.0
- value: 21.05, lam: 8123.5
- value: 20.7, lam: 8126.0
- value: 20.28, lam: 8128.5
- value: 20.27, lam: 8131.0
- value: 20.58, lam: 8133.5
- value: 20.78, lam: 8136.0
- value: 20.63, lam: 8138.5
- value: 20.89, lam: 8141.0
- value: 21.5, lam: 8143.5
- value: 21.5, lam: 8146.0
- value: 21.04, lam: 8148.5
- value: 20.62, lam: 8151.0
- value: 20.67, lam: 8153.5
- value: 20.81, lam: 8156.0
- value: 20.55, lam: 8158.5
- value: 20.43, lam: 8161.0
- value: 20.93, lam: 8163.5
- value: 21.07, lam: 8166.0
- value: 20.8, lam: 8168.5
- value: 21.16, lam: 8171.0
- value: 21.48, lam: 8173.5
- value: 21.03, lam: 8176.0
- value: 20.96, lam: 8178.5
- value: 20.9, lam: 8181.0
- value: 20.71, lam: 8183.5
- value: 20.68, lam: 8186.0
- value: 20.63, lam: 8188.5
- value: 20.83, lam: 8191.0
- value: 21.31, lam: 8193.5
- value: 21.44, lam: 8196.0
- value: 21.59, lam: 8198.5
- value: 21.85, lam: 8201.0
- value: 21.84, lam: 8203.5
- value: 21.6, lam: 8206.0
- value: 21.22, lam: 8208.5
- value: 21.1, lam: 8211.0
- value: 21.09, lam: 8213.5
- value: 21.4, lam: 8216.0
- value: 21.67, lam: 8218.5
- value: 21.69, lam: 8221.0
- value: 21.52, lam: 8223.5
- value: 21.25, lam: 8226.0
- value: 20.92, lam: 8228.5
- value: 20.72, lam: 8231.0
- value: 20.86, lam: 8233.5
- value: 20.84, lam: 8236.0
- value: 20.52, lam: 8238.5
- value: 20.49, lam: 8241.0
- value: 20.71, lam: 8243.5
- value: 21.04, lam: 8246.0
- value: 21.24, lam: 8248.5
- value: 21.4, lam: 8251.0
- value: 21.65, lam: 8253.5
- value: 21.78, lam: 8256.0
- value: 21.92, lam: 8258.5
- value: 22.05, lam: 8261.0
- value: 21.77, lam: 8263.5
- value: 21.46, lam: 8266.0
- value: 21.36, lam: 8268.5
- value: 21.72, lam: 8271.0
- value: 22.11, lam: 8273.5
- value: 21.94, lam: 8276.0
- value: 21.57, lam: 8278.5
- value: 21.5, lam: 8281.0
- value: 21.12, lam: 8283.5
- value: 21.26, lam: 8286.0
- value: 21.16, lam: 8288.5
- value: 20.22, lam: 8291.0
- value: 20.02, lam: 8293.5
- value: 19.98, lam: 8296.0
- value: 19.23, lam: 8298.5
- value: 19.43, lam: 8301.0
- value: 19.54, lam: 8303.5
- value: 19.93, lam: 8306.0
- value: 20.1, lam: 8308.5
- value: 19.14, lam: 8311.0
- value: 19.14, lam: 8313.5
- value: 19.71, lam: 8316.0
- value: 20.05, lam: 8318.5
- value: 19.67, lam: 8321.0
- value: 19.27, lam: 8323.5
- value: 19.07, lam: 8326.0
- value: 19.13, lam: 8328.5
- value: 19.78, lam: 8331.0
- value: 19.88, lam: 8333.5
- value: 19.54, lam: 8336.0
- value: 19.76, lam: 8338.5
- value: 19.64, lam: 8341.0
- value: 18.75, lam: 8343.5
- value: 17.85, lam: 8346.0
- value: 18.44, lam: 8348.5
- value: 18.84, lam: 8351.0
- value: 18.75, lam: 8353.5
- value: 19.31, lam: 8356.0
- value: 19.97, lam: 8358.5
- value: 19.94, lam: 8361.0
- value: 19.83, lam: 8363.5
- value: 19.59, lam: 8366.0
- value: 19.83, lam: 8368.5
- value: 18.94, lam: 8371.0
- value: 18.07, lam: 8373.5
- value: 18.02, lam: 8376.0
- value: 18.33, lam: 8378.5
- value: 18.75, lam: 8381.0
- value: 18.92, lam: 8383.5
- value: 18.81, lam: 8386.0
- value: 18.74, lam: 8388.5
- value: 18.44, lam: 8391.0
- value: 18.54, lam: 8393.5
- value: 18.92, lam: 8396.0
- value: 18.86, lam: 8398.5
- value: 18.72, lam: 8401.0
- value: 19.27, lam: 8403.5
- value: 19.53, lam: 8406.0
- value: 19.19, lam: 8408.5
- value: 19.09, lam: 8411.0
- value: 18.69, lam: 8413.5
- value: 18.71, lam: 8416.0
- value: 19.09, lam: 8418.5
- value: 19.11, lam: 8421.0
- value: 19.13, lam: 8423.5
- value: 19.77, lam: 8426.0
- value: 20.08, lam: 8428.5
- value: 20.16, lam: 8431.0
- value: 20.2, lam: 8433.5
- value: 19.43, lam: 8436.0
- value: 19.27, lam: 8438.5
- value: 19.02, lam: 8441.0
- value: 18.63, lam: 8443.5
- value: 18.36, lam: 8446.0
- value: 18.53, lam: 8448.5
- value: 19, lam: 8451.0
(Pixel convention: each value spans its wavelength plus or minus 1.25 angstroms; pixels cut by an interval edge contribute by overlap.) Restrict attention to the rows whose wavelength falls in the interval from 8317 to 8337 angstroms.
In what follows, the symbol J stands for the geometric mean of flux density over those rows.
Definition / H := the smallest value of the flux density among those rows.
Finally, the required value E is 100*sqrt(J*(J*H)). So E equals 8536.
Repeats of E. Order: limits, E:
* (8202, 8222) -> 9850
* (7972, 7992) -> 8636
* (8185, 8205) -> 9659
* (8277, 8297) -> 9317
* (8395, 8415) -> 8228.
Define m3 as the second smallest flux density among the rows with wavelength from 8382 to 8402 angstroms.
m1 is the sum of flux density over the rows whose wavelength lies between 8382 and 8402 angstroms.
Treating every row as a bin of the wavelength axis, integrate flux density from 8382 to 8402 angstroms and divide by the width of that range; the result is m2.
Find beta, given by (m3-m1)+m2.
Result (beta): -113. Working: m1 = 150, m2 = 18.7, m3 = 18.54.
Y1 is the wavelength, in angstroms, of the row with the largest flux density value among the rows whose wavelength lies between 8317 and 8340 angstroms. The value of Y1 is 8318.5 angstroms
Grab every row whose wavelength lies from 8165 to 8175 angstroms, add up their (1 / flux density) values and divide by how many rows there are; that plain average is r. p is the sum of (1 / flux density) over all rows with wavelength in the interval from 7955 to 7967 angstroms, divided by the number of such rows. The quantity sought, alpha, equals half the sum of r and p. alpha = 0.0479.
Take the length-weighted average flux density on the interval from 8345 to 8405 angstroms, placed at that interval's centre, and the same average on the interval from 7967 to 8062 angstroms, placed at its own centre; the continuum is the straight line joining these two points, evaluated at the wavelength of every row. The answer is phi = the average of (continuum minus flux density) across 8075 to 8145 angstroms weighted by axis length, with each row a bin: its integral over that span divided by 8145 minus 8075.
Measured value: -0.9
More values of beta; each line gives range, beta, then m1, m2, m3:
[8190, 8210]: -129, 172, 21.5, 21.22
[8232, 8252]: -126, 167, 20.9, 20.52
